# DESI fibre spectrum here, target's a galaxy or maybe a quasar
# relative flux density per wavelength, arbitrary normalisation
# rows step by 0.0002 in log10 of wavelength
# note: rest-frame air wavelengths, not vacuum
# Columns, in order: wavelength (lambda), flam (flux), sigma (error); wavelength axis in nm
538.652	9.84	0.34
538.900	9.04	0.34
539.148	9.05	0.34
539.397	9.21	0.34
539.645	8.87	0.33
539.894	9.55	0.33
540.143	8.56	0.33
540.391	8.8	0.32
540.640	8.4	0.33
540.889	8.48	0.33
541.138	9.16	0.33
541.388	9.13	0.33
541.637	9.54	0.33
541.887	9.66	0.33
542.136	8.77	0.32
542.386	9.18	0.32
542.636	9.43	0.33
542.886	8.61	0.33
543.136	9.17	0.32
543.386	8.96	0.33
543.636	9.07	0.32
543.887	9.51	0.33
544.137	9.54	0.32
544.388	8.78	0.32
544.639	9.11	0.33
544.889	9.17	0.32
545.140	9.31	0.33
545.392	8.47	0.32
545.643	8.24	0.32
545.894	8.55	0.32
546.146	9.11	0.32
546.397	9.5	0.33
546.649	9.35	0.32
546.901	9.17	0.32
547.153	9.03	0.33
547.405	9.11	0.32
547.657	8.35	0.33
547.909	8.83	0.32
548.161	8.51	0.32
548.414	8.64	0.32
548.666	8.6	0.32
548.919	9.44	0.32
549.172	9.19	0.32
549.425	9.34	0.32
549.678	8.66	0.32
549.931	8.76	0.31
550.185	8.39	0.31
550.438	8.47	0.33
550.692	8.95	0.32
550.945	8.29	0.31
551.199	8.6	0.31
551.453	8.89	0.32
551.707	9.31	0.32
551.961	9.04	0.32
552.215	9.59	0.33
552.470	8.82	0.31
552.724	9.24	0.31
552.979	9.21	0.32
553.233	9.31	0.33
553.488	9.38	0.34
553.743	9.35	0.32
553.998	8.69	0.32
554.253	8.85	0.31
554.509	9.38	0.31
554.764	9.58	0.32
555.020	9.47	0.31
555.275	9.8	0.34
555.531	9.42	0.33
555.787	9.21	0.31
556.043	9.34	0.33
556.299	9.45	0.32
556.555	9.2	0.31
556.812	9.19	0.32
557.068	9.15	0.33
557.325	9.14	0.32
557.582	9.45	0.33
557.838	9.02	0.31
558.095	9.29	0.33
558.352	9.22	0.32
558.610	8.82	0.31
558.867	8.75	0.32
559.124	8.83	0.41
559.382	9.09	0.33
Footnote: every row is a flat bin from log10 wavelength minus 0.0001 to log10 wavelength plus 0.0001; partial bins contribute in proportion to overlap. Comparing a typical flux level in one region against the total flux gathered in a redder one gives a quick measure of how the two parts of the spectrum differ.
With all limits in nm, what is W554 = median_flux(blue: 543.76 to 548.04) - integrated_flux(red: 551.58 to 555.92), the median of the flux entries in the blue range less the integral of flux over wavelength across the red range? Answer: -31.1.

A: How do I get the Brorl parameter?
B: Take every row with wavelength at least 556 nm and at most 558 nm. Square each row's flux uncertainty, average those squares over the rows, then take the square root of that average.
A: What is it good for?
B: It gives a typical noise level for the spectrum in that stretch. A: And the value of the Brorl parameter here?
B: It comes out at 0.321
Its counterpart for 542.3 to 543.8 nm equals 0.325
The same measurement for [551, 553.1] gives 0.318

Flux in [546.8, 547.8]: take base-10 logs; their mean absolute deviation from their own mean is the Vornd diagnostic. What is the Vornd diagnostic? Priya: 0.014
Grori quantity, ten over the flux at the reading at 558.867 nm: 1.14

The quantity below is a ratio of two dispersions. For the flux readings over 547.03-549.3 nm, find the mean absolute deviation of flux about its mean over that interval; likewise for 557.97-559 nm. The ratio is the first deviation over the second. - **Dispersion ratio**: 1.27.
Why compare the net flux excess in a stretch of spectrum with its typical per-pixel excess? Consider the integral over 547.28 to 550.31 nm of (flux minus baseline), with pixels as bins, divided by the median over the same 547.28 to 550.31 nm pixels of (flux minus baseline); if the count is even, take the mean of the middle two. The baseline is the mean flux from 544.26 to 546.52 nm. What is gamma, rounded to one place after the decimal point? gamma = 1.4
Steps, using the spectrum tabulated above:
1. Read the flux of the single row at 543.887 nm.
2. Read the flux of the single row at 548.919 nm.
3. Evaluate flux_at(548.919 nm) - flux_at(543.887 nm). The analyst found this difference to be -0.1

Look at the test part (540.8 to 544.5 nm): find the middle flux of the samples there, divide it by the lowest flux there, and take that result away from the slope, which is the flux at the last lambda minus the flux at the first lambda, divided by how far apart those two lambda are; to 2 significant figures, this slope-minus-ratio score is -0.99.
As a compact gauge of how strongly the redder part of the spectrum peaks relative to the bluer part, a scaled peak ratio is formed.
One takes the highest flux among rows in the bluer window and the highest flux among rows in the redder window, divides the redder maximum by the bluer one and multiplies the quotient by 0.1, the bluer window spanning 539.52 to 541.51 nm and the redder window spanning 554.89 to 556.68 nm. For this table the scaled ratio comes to 0.103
